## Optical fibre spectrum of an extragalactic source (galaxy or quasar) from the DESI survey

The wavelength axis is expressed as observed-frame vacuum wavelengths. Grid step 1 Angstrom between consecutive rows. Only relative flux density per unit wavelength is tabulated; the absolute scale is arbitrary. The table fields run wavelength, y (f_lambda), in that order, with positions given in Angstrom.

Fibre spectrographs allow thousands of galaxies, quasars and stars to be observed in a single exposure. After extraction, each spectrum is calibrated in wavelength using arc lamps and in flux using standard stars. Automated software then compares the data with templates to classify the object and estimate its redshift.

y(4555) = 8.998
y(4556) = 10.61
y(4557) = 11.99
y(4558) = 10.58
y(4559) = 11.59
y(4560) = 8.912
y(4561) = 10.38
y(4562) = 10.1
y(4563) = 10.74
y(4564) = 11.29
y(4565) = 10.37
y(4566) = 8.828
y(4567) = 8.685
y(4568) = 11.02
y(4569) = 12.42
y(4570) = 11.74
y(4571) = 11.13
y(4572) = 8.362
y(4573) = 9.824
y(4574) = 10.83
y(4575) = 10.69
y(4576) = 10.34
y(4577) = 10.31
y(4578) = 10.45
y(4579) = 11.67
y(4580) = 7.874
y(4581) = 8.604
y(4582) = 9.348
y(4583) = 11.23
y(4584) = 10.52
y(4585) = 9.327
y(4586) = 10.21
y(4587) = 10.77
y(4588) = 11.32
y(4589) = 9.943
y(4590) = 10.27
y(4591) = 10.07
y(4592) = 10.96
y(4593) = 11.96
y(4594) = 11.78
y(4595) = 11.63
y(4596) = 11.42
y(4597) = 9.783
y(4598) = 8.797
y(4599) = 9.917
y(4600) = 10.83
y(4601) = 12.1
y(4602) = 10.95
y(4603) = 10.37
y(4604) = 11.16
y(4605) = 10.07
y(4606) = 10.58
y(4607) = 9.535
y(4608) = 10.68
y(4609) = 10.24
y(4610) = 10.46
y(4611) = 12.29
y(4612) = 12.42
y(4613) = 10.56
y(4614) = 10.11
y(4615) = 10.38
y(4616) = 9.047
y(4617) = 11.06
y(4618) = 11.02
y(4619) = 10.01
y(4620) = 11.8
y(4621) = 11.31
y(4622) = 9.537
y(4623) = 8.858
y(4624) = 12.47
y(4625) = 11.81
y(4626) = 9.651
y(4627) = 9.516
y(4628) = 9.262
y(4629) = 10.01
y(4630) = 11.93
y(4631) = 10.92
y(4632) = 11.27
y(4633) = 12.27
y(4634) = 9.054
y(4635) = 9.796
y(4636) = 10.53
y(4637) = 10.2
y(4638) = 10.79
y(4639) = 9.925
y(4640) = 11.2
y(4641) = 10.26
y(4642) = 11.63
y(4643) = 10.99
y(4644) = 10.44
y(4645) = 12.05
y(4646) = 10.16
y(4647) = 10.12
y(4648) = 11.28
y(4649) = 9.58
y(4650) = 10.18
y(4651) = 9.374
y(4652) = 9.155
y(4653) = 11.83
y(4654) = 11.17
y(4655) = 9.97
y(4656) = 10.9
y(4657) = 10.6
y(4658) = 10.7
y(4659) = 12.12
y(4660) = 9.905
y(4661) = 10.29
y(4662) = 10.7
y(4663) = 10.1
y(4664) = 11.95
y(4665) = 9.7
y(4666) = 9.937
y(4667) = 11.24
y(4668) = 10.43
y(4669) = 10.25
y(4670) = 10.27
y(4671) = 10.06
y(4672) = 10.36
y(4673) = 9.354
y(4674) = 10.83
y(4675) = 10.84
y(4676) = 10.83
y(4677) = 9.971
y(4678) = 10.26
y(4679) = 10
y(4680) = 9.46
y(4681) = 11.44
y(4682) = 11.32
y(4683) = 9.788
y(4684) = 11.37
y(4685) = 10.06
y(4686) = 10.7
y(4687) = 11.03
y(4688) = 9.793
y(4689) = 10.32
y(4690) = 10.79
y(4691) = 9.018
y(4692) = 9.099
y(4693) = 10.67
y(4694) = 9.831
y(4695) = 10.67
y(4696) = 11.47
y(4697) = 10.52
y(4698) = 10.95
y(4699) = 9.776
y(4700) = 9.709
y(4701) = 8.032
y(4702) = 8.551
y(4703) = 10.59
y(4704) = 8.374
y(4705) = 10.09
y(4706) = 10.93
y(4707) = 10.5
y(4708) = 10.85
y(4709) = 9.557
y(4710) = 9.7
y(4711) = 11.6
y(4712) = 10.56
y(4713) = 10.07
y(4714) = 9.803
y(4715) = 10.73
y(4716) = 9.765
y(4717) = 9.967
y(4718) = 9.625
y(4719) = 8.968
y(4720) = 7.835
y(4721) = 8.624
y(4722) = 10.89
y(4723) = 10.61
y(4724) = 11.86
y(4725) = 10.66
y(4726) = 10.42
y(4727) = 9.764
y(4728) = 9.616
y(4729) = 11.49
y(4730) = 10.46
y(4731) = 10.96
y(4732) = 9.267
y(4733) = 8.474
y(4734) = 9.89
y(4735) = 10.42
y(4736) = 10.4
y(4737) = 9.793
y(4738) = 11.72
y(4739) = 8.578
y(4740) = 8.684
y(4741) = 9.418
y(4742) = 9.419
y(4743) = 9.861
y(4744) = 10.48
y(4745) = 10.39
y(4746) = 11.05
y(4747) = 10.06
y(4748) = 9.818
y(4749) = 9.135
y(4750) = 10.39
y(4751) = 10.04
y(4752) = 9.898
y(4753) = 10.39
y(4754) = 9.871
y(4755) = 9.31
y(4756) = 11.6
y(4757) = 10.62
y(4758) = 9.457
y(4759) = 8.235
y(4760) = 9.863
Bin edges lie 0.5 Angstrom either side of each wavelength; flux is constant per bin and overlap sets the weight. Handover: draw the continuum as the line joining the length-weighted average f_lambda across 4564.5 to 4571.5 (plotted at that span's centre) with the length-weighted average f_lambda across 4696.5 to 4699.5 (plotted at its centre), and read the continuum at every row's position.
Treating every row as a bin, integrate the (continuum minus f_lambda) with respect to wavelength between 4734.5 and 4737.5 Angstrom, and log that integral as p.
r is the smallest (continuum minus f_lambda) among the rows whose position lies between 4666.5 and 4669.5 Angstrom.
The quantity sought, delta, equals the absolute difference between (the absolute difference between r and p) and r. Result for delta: 2.0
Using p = 0.5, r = -0.8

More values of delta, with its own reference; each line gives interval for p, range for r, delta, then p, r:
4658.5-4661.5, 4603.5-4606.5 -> 0.9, -0.9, -0.6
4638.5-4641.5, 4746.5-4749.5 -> 0.1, 0.1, 0.3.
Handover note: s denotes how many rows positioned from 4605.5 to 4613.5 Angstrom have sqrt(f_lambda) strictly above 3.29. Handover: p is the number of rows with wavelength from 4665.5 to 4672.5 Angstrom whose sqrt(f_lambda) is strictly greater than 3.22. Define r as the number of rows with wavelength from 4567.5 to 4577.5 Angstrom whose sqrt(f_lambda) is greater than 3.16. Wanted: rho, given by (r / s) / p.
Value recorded 2.0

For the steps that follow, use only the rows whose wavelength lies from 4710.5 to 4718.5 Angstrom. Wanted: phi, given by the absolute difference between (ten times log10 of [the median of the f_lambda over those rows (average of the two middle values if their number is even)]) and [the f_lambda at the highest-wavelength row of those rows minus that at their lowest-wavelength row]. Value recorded 12.0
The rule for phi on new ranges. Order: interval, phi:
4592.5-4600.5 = 11.6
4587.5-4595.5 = 10.2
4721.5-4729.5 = 9.7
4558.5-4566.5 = 12.9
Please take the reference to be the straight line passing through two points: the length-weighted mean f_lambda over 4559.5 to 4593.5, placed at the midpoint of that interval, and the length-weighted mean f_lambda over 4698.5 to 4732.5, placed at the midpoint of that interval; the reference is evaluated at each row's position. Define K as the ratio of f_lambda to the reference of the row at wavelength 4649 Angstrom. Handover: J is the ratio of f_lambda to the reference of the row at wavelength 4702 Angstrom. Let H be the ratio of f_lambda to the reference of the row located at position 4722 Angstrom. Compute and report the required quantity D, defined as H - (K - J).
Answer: 1.00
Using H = 1.09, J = 0.85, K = 0.94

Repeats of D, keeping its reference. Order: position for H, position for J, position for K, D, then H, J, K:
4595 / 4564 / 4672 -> 1.20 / 1.13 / 1.09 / 1.03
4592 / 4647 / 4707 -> 1.02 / 1.07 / 1.00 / 1.05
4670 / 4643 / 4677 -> 1.11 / 1.02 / 1.08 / 0.99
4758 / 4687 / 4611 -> 0.85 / 0.95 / 1.10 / 1.20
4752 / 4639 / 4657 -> 0.93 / 1.00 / 0.98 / 1.05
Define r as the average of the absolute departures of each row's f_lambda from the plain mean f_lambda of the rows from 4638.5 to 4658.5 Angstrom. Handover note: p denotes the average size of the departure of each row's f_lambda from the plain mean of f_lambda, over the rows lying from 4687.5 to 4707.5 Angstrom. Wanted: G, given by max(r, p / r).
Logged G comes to 1.16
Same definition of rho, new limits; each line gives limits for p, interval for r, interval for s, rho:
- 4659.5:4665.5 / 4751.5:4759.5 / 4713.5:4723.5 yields 1.5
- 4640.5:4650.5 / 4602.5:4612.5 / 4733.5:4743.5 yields 1.8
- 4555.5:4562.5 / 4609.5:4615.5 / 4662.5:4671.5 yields 0.6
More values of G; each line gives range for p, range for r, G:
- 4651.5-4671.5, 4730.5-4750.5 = 0.92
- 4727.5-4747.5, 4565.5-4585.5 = 1.04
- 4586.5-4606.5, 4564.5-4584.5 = 1.00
